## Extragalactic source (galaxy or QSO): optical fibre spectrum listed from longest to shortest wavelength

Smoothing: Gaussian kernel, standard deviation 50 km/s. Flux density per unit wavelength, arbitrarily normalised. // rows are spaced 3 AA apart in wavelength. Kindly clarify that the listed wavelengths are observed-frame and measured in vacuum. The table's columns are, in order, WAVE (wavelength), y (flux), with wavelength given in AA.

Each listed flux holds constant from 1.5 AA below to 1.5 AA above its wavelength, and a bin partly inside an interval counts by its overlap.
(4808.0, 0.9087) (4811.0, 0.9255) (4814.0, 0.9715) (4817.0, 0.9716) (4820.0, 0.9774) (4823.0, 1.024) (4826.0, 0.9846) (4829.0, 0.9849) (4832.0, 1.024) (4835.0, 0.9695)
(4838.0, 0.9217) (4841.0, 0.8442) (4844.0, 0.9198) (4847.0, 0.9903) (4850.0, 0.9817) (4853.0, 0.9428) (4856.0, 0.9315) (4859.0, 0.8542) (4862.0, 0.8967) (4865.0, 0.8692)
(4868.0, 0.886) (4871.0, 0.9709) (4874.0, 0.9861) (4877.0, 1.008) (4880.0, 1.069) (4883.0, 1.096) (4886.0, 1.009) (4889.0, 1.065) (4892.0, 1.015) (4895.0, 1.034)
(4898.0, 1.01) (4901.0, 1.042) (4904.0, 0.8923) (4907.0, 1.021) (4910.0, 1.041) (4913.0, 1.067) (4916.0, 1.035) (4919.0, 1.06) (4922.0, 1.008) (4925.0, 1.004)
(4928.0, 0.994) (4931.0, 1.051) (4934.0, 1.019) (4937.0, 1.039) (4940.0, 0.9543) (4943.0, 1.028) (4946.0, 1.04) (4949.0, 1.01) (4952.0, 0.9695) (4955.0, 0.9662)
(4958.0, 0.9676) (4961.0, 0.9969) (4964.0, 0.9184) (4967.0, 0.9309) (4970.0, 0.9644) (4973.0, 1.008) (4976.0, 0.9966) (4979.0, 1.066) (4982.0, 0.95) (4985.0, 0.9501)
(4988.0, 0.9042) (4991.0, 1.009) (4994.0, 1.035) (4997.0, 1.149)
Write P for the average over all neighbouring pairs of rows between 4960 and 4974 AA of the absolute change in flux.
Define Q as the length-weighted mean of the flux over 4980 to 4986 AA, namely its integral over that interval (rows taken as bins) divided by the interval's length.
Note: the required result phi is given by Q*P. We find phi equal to 0.040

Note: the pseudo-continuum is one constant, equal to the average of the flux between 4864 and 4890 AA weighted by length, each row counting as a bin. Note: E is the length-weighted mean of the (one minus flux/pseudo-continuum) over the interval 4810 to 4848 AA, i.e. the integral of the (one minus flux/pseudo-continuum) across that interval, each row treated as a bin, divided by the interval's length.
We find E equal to 0.034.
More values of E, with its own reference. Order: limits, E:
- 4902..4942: -0.018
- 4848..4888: 0.033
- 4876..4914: -0.032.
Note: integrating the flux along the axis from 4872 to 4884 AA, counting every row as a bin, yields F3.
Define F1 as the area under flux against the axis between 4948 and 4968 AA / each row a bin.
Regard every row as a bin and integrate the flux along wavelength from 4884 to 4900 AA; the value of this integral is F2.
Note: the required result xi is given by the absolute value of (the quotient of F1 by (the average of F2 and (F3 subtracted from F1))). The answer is 1.7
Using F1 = 19.3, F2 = 16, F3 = 12.4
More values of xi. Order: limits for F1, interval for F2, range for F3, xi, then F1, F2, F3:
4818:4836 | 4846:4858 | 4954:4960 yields 1.5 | 17.9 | 11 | 5.8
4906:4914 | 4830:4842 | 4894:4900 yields 1.2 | 8.3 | 11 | 6.1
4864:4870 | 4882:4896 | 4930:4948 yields 6.9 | 5.3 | 15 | 18.4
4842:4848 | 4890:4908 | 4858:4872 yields 1.0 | 5.7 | 18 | 12.5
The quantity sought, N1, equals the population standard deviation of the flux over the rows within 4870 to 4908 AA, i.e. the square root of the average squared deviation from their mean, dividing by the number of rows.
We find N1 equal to 0.049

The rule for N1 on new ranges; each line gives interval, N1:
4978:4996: 0.056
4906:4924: 0.021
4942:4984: 0.040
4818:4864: 0.053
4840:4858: 0.048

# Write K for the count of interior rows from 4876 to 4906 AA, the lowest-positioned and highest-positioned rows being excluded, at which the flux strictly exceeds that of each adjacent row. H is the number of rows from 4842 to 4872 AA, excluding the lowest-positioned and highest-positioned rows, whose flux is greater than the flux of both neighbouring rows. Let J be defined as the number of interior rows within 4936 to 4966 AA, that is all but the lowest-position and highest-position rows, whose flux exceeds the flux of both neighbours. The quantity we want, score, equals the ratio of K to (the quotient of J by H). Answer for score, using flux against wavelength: 4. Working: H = 2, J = 2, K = 4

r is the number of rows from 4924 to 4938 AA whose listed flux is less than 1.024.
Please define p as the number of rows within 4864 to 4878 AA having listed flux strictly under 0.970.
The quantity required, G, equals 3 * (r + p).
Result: 15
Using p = 2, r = 3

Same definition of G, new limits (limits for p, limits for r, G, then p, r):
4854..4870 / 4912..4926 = 21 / 5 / 2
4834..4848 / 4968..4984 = 24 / 4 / 4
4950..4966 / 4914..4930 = 21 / 4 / 3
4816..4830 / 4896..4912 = 9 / 0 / 3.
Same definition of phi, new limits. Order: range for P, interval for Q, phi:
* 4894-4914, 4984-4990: 0.059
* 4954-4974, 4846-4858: 0.032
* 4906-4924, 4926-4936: 0.032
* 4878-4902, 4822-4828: 0.042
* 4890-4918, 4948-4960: 0.053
